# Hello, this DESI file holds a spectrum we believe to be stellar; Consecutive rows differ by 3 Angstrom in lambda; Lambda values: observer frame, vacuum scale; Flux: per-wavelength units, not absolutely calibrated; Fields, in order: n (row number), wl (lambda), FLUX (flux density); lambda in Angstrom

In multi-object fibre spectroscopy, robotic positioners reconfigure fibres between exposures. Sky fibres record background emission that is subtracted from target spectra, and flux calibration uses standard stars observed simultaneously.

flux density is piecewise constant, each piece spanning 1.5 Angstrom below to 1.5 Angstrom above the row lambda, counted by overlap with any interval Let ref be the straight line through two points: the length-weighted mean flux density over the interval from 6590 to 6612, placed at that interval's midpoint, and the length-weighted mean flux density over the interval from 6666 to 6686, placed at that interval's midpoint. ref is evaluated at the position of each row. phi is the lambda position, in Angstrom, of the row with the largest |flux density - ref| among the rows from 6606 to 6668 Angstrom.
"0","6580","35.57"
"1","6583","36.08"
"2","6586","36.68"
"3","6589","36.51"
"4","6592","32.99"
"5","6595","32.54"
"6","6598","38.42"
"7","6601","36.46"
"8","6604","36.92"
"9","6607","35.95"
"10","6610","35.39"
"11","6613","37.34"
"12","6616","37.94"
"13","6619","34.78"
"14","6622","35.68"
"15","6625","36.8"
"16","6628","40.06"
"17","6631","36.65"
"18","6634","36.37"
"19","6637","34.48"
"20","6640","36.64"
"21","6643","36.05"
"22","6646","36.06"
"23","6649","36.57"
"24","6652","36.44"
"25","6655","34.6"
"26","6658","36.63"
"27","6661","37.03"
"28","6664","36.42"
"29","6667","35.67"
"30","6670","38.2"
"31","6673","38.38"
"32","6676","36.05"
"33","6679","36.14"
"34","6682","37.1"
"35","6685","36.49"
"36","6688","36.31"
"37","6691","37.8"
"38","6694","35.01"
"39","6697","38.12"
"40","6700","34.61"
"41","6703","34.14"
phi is 6628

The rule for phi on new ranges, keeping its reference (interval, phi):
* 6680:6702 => 6700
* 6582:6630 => 6628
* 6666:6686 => 6673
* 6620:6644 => 6628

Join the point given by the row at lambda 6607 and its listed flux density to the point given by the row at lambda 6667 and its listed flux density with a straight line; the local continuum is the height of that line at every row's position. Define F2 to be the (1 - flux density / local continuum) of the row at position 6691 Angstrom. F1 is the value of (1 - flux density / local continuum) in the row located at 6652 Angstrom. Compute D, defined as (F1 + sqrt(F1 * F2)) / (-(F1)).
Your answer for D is 0.8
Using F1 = -0.020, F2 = -0.063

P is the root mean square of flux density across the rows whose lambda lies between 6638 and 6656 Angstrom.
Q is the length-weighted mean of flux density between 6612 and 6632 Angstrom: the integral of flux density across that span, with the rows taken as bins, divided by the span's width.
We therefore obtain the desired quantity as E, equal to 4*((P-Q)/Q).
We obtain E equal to -0.10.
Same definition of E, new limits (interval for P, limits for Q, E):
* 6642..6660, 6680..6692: -0.09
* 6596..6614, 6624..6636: -0.07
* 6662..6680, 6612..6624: 0.05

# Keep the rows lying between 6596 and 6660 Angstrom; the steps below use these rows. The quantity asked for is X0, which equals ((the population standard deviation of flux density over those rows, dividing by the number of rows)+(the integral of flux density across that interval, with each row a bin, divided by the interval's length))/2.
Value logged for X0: 18.9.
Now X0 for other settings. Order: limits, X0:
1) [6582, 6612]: 18.8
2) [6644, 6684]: 18.8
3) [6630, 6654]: 18.4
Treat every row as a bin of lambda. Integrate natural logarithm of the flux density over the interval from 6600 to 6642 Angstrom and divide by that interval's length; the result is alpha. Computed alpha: 3.60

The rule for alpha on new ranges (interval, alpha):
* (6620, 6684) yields 3.60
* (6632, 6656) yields 3.58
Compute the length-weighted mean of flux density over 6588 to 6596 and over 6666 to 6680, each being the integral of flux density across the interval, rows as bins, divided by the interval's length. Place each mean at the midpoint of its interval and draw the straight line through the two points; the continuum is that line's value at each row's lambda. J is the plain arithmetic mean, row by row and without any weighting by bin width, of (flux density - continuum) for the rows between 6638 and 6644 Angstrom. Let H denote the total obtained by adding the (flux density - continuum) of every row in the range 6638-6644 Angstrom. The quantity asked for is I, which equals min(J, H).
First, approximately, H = 1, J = 0.6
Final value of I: 0.6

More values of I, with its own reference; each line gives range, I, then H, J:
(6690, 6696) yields -2.6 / -3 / -1.3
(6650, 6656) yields -1.4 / -1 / -0.7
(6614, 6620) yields 1.5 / 3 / 1.5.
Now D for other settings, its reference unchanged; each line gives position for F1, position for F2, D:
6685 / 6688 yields -0.1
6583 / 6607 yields -1.0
